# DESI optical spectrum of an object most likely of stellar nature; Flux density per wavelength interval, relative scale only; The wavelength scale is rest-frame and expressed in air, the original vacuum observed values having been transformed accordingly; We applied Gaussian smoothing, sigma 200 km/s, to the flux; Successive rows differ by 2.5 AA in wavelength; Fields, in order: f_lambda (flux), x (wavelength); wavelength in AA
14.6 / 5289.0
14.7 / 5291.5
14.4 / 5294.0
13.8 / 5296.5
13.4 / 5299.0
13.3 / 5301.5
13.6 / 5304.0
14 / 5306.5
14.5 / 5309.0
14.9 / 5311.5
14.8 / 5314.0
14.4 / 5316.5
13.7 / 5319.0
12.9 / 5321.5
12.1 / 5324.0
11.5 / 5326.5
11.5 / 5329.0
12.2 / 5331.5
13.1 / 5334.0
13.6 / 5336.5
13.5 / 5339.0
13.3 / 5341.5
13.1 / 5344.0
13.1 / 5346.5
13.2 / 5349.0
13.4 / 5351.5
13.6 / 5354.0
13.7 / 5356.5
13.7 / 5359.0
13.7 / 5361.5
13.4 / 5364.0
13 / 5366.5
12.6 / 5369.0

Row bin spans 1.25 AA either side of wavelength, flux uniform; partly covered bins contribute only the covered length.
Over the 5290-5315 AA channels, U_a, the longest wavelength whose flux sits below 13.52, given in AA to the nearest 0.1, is 5301.5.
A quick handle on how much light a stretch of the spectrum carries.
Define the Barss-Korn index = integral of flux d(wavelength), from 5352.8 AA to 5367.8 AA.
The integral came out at 203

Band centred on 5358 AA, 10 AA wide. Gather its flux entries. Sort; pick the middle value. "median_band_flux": 13.7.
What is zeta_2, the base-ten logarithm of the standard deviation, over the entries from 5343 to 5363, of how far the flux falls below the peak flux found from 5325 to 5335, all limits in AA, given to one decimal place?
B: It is -0.6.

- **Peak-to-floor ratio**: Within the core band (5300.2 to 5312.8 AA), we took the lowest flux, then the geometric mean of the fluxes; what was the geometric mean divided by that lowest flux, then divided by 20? 0.0528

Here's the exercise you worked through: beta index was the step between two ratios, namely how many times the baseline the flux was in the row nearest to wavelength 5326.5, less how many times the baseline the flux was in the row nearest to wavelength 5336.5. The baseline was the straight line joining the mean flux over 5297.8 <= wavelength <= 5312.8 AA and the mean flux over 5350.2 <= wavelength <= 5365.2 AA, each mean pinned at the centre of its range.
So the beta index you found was -0.16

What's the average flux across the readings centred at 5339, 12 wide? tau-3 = 13.3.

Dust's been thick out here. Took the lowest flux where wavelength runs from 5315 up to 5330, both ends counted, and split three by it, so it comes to 0.261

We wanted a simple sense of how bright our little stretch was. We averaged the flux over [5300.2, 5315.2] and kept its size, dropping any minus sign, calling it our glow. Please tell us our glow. 14.18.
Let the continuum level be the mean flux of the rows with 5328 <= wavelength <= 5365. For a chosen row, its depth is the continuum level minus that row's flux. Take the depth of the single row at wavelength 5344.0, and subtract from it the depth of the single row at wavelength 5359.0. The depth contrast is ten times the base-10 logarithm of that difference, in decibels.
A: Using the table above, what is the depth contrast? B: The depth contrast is -2.2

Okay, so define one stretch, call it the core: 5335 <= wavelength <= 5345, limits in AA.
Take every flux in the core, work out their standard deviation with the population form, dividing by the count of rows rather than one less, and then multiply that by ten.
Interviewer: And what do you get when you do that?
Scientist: 1.9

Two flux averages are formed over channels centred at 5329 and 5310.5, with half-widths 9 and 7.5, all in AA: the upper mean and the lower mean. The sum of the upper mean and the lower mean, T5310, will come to 26.8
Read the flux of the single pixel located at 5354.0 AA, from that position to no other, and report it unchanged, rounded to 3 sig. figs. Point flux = 13.6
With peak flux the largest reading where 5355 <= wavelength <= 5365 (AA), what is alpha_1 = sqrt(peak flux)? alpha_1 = 3.70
